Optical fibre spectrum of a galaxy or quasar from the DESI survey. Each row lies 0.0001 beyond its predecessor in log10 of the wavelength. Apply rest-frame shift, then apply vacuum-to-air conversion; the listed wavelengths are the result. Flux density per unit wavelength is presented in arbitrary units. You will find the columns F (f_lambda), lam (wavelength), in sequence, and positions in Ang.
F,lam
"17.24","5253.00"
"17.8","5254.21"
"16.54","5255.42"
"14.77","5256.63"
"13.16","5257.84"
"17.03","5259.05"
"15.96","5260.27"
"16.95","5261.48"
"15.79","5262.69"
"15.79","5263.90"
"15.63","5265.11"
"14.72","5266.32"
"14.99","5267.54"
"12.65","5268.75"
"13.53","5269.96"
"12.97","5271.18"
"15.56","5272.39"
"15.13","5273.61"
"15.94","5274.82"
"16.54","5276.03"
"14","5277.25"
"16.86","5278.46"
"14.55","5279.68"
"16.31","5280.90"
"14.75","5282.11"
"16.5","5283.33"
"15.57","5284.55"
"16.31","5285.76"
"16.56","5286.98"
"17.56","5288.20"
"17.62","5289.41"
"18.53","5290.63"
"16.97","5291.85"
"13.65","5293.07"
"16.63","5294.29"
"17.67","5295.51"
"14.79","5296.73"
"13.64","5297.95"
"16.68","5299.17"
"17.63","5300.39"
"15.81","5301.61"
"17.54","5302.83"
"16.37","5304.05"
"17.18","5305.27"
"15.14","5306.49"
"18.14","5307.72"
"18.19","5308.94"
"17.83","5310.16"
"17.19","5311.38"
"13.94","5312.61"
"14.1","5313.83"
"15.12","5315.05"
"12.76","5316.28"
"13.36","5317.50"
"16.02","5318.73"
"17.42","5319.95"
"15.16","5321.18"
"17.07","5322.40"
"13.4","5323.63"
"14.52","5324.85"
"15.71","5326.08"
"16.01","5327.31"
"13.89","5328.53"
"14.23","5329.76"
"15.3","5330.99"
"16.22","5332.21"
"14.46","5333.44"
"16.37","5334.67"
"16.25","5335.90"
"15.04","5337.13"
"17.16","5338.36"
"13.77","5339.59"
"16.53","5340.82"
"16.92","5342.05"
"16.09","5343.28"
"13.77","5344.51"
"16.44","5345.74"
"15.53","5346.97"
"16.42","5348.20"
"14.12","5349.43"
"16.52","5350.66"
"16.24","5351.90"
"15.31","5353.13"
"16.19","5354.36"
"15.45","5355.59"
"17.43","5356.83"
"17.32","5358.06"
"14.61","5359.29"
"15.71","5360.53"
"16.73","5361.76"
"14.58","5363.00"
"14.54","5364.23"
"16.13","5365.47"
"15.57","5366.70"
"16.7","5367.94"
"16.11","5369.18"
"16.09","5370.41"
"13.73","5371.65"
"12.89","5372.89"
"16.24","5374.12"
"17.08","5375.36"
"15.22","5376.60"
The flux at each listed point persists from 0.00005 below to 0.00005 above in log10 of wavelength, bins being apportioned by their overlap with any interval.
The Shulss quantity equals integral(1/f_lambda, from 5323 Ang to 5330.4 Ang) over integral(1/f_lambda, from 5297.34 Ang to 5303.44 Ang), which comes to 1.3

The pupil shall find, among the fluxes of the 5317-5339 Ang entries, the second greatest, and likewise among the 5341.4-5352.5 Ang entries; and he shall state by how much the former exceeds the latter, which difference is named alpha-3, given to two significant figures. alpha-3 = 0.64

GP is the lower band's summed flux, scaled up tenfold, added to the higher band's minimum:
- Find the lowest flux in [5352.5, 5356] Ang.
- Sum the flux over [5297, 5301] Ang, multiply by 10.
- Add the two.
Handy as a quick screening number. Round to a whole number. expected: 495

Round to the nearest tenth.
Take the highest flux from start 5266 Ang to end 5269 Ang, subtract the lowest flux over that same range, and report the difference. 2.3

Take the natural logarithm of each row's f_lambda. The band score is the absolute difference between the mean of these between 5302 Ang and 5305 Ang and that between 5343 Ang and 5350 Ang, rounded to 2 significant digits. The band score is 0.098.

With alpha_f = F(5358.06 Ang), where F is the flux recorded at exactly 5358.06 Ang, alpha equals 17.32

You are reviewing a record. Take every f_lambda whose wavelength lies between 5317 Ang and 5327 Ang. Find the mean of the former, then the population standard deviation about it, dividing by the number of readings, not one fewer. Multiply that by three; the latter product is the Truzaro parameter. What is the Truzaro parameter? 4.3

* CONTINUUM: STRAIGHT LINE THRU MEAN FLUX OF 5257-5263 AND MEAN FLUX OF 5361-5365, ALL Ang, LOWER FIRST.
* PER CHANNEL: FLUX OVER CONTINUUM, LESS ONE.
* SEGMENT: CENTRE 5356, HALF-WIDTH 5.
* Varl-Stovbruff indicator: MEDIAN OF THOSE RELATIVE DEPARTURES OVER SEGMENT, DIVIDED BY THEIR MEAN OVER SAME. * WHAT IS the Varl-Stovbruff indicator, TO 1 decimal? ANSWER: 0.9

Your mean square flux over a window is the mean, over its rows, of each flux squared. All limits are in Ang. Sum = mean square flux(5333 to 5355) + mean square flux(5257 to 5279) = 481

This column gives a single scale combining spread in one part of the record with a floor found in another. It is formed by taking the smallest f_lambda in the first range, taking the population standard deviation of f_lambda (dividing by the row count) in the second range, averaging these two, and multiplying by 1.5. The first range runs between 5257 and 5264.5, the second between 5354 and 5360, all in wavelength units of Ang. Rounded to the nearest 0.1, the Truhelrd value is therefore 10.7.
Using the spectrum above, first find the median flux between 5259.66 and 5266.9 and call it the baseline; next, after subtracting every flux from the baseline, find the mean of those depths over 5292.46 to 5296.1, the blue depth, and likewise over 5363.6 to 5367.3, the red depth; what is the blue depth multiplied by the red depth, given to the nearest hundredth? -0.07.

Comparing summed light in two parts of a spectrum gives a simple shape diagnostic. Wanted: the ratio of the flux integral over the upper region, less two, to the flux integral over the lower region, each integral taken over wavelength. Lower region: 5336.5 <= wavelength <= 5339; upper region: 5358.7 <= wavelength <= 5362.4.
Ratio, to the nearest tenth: 1.4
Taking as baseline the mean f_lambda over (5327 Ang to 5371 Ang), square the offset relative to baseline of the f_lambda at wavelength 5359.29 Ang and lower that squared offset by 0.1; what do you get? 1.1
